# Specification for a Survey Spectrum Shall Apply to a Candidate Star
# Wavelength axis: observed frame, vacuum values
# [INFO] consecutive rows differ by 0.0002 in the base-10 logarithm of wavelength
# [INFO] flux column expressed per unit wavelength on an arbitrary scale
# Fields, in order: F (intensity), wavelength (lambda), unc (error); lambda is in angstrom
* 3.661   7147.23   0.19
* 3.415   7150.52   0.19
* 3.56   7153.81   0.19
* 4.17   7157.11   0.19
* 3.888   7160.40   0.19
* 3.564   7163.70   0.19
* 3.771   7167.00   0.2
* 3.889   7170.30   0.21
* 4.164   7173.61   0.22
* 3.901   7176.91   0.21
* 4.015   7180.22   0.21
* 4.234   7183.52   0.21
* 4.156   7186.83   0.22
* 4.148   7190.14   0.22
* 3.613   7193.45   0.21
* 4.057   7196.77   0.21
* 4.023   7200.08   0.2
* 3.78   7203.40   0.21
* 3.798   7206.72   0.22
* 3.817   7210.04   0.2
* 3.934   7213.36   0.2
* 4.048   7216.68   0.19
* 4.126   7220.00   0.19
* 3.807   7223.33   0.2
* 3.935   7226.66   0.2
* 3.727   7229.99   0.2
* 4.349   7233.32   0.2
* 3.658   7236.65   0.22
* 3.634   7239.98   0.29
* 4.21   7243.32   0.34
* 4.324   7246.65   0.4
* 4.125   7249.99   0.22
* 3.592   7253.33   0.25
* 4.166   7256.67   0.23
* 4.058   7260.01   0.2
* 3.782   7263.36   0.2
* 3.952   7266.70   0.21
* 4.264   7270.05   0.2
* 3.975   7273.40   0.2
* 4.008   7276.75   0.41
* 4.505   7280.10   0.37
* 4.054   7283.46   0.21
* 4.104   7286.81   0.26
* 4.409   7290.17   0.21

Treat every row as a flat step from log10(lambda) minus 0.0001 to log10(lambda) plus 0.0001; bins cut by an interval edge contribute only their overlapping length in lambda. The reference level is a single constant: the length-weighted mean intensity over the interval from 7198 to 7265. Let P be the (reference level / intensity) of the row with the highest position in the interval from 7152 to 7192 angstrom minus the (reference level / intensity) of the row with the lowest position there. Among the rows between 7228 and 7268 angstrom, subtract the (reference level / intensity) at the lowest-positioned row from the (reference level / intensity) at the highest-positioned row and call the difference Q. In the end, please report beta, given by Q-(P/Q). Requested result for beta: -2.7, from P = -0.16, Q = -0.060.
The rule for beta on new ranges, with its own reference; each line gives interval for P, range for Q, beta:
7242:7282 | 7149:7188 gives -0.5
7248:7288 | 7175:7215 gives 0.6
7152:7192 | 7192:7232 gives -4.7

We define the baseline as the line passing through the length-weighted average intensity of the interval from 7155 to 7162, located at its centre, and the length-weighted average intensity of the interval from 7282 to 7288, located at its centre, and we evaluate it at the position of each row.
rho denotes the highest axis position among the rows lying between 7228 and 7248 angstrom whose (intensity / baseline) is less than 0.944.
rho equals 7239.98 angstrom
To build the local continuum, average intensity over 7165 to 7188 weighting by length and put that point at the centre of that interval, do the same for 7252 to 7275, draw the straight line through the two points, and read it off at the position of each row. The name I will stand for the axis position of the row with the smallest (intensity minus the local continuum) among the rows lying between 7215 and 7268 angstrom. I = 7253.33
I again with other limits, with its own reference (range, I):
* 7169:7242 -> 7193.45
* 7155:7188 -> 7163.70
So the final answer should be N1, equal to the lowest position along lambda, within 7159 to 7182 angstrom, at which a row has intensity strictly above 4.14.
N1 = 7173.61 angstrom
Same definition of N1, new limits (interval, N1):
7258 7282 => 7270.05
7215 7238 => 7233.32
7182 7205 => 7183.52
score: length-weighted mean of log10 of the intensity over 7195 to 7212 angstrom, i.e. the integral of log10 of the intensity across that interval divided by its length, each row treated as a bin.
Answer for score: 0.590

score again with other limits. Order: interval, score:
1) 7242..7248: 0.631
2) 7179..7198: 0.606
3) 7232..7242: 0.587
